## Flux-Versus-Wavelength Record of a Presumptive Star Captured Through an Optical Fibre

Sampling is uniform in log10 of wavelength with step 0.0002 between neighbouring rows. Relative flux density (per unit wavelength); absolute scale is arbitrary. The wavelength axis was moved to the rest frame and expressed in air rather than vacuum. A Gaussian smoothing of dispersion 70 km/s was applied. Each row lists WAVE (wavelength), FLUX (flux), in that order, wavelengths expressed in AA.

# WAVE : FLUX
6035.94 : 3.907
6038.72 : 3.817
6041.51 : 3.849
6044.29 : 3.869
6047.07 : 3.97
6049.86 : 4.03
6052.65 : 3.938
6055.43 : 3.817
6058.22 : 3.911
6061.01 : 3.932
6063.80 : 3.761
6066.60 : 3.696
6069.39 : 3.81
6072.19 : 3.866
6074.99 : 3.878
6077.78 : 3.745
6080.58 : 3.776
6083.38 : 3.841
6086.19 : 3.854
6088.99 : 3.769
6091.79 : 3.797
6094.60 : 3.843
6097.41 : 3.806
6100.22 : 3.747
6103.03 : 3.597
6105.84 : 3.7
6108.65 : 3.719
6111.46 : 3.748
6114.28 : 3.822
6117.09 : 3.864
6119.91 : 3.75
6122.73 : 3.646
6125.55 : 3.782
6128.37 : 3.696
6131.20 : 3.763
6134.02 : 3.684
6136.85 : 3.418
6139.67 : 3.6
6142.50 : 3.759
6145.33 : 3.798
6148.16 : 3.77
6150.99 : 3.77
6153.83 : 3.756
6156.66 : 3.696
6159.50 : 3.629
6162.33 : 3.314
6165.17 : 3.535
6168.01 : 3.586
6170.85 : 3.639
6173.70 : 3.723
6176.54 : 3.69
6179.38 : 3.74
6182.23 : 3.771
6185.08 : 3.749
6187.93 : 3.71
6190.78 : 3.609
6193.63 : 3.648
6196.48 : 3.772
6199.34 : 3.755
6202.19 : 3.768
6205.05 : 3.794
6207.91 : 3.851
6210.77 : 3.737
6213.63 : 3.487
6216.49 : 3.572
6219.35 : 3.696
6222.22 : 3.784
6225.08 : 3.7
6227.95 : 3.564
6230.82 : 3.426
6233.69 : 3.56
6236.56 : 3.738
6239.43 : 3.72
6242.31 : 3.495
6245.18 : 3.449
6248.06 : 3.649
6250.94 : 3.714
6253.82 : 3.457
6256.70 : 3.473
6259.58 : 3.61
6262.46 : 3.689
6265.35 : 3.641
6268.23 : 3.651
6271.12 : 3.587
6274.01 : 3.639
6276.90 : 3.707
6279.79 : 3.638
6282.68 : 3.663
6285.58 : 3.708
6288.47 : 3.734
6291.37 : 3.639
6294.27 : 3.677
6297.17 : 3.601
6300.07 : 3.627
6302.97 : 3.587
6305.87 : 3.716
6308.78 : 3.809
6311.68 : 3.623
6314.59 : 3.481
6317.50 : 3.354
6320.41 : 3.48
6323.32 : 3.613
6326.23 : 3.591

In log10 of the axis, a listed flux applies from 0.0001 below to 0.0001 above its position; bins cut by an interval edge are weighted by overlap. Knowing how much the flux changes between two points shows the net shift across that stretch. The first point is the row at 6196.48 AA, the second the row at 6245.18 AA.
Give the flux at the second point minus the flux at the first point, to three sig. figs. -0.323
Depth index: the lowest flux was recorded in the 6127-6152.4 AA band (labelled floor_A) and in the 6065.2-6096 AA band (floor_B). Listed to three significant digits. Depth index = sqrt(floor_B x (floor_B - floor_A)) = 1.01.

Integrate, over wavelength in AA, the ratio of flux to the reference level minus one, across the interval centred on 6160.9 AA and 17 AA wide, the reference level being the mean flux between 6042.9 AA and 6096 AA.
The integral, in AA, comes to -1.2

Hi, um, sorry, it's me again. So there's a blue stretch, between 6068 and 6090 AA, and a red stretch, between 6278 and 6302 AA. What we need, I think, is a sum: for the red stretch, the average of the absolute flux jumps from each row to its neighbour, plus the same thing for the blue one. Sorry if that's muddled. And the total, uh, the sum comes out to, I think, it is 0.10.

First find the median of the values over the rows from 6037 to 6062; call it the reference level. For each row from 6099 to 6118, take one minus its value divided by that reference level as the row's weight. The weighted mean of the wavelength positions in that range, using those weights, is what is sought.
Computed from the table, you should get 6106.6 AA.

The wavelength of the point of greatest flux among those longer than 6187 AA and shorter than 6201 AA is 6196.48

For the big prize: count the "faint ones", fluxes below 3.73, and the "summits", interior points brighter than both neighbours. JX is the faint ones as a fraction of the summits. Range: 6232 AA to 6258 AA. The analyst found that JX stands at 4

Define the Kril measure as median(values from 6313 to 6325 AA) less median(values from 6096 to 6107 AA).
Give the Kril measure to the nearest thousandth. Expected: -0.243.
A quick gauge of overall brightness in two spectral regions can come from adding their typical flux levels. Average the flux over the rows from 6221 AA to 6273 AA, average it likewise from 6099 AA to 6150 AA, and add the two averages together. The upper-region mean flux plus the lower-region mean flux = 7.321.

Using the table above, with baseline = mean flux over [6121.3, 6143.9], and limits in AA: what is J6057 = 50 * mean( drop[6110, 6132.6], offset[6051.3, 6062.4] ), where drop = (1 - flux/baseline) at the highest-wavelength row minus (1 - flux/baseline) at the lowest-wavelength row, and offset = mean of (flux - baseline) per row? 5.7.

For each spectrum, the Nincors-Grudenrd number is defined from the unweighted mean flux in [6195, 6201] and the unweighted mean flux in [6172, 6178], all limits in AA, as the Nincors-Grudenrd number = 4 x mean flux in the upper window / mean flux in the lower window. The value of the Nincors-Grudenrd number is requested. 4.06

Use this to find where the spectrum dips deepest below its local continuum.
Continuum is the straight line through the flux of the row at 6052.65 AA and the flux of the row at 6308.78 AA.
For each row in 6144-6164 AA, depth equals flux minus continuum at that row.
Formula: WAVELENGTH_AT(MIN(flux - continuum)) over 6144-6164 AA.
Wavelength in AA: 6162.33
